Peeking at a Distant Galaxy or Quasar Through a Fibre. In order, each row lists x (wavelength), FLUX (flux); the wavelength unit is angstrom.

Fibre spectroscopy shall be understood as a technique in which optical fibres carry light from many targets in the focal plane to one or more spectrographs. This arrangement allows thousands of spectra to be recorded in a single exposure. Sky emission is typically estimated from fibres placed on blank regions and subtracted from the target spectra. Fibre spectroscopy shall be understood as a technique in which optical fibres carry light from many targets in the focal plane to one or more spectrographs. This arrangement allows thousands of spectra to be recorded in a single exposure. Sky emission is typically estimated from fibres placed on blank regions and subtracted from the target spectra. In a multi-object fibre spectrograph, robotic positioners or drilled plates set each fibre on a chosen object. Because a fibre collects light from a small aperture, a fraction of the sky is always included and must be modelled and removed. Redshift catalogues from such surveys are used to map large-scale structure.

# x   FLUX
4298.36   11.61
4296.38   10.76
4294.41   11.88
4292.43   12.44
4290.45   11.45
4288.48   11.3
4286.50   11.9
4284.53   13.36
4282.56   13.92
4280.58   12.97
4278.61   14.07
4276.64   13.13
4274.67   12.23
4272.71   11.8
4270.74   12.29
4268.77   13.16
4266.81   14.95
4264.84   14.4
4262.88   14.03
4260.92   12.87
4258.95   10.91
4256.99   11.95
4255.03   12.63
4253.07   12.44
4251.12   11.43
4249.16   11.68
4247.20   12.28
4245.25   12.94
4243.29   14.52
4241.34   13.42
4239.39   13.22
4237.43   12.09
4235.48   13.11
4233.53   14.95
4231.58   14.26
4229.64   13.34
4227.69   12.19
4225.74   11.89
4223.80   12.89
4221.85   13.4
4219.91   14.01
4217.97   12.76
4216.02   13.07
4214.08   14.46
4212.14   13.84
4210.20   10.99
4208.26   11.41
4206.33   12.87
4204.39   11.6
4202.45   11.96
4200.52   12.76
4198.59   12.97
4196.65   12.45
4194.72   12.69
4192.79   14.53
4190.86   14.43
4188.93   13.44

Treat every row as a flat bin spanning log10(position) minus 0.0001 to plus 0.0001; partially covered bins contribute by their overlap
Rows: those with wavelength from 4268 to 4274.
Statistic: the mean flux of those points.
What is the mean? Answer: 12.4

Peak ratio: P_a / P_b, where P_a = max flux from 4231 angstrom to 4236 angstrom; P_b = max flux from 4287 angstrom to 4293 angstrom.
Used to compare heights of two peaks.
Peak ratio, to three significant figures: 1.20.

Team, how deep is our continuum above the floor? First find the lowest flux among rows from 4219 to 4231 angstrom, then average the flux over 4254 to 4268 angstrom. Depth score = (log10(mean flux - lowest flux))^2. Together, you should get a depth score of 0.007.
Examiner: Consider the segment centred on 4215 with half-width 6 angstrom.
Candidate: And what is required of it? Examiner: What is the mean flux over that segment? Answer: 13.2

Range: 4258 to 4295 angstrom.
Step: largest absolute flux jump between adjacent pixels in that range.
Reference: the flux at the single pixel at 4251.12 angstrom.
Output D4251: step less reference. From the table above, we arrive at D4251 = -9.5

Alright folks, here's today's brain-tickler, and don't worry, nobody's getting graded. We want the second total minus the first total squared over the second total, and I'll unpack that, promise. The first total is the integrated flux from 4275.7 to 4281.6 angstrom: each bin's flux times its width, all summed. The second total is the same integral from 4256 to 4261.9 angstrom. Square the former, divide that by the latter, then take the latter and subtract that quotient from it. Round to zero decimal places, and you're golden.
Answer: -19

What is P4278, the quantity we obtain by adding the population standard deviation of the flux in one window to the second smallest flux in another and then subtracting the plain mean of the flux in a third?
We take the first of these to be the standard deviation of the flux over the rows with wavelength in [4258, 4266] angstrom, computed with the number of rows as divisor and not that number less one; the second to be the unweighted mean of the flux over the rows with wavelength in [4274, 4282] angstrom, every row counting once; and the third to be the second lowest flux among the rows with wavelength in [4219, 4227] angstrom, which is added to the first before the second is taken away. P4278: 1.1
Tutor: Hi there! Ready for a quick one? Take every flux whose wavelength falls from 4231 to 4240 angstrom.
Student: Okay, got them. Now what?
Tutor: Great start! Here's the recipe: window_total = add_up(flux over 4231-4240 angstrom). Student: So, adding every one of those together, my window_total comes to 68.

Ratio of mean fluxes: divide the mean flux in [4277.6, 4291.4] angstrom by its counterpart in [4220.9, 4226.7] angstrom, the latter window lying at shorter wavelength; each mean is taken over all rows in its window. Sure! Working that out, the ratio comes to 1.00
